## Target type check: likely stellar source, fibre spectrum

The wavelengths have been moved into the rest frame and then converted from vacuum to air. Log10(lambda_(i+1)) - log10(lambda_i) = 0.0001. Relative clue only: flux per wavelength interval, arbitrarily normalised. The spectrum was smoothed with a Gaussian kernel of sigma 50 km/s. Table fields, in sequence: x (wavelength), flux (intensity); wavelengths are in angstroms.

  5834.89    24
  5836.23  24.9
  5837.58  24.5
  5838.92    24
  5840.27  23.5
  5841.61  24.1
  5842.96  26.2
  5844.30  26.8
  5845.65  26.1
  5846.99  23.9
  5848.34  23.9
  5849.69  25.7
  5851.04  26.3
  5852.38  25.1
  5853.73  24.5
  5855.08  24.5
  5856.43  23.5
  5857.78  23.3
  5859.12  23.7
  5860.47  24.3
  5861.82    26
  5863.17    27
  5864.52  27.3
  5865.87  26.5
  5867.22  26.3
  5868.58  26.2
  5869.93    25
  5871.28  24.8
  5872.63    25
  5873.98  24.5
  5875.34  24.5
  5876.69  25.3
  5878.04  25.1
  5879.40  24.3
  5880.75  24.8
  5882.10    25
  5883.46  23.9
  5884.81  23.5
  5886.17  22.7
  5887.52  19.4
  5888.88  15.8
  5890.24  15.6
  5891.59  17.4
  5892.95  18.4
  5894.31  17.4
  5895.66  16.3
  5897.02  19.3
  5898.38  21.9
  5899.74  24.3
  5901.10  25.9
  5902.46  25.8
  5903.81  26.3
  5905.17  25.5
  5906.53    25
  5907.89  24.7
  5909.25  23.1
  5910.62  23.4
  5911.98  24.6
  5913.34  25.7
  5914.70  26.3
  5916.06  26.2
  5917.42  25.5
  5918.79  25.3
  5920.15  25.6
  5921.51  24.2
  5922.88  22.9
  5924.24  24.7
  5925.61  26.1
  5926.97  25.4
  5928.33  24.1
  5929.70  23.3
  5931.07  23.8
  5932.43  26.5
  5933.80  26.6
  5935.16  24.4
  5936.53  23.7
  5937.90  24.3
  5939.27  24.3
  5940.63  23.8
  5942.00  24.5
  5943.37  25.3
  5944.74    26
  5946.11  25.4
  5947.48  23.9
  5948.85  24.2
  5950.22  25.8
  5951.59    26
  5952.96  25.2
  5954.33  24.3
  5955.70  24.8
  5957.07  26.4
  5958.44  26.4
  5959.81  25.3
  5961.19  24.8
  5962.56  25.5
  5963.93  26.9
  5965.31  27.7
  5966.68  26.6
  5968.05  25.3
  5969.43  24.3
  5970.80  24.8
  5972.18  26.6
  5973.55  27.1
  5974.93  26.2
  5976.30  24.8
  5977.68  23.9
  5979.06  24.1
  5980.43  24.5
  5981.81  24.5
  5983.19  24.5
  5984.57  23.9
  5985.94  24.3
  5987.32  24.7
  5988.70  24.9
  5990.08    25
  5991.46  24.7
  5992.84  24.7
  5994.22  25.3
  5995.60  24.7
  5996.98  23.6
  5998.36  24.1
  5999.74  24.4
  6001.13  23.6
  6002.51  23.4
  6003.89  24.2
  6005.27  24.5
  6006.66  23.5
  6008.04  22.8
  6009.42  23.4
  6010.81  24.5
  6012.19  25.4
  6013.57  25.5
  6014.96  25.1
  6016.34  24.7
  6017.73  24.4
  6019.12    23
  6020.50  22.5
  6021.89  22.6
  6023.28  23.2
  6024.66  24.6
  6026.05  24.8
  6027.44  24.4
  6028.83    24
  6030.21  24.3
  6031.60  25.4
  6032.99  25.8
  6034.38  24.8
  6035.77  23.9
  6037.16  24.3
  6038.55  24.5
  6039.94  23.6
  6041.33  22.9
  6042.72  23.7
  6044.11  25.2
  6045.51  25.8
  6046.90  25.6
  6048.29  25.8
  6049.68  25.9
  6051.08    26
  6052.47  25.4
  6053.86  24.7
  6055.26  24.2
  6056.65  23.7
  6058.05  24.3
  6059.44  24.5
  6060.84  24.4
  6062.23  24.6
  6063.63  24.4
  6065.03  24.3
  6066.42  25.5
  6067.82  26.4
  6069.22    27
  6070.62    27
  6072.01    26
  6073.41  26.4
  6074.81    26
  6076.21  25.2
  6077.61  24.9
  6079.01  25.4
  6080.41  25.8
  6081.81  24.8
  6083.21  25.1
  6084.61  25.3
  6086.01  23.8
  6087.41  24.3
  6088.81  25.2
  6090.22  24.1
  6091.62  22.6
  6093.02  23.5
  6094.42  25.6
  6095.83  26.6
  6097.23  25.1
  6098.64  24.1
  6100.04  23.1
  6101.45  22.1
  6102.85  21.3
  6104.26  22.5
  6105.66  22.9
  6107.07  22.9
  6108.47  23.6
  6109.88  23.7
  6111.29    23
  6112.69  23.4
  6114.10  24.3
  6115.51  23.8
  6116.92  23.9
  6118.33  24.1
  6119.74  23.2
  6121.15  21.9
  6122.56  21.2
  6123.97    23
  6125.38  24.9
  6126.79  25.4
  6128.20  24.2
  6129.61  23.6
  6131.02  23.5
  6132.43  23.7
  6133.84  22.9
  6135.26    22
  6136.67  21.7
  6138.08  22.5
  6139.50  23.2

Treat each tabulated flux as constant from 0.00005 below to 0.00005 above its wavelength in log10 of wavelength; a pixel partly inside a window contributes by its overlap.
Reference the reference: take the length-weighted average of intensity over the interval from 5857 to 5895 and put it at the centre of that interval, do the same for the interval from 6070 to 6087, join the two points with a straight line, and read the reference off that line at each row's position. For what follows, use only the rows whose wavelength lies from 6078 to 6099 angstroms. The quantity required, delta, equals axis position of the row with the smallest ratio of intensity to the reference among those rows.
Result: 6091.62 angstroms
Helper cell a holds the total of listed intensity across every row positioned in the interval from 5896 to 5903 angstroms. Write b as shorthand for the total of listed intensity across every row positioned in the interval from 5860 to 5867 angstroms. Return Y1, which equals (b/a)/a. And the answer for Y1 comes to 0.0095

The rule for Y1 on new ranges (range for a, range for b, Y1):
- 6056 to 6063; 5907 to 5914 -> 0.0082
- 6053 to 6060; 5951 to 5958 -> 0.0086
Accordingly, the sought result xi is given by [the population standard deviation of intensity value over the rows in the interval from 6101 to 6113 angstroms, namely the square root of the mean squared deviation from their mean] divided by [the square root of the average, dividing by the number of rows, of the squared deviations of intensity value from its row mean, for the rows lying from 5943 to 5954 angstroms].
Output 1.0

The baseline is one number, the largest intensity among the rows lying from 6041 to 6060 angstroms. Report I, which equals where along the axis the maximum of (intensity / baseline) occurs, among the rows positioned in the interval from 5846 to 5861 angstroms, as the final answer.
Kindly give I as 5851.04 angstroms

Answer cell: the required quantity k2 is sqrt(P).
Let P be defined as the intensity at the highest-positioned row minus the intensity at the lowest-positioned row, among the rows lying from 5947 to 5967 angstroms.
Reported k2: 1.6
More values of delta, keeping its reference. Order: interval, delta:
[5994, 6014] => 6008.04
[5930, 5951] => 5936.53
